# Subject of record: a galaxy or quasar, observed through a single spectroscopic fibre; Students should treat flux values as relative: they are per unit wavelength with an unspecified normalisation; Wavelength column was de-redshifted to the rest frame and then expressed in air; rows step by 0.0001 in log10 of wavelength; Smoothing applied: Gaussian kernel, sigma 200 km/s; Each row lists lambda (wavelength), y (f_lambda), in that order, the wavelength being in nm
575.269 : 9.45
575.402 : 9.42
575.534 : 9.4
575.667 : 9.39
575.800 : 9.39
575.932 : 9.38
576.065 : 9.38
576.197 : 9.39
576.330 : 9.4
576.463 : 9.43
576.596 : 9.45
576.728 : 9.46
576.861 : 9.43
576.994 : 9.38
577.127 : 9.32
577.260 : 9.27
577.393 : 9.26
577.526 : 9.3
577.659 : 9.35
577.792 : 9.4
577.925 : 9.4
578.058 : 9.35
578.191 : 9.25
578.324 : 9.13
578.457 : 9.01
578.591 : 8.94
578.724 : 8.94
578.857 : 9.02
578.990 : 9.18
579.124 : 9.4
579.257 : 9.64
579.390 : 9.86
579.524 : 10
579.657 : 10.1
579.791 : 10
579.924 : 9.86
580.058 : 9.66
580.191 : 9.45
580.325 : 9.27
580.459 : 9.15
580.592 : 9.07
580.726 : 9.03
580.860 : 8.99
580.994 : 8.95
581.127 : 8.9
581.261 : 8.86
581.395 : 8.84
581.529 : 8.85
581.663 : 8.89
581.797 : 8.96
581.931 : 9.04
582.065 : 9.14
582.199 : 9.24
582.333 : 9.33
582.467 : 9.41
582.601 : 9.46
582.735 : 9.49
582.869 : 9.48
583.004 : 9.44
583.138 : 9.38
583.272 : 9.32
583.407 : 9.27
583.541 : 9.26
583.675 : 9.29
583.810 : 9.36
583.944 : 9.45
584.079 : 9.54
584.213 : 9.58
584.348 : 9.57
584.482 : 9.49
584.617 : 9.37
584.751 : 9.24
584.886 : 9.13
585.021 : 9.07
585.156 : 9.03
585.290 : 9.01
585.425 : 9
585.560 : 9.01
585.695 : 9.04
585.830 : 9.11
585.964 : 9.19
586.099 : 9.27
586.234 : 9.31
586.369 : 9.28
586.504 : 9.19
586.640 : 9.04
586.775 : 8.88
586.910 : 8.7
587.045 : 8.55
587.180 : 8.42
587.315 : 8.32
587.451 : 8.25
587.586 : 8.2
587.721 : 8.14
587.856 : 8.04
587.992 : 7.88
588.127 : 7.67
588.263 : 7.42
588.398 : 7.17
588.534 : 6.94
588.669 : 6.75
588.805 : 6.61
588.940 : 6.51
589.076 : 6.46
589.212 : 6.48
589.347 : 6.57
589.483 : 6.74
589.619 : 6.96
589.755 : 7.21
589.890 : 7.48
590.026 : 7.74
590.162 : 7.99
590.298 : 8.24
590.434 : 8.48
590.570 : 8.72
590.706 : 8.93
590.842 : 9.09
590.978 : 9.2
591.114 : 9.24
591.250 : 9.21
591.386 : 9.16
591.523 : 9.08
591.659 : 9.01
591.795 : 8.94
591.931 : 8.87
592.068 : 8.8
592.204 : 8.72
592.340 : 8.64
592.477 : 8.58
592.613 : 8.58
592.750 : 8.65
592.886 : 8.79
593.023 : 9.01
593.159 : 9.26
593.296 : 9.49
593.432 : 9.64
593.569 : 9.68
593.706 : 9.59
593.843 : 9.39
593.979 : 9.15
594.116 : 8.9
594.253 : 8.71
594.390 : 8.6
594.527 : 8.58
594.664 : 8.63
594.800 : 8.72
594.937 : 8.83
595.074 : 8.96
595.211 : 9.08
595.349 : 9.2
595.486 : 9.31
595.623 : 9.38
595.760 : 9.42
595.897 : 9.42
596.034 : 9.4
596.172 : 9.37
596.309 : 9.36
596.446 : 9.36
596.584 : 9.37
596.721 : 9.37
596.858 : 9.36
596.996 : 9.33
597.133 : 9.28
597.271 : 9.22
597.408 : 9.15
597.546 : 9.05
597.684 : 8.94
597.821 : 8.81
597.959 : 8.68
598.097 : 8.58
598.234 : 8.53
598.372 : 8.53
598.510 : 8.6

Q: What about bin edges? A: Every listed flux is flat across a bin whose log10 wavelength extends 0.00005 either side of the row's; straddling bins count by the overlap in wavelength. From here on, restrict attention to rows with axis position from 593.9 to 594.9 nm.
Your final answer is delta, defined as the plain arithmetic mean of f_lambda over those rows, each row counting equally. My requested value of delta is 8.76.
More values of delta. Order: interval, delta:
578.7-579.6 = 9.43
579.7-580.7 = 9.49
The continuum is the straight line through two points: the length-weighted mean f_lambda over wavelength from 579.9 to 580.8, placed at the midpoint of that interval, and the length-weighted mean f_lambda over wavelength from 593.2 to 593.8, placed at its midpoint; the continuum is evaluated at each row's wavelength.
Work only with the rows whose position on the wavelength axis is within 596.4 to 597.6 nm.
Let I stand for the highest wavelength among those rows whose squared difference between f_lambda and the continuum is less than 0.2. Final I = 597.271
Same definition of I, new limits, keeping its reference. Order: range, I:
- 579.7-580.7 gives 580.592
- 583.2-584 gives 583.944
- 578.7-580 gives 579.257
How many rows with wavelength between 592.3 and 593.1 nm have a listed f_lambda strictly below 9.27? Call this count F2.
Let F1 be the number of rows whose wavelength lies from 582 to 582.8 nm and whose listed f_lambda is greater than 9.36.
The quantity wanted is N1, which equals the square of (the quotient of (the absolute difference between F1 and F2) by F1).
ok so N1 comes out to 1.0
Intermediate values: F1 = 3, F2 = 6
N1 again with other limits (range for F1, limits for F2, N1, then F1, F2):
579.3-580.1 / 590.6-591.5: 0.0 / 6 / 6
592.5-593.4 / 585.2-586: 25.0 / 1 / 6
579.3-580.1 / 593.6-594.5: 0.1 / 6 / 4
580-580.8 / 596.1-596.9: 1.0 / 2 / 0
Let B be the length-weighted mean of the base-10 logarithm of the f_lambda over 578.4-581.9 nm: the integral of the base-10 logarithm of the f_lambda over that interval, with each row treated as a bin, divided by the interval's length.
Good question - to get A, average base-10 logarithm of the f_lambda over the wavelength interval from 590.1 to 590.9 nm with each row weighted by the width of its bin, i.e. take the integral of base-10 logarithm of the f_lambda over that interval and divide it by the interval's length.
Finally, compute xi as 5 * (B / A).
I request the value 5.2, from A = 0.933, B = 0.966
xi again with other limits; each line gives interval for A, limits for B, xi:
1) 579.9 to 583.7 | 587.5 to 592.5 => 4.7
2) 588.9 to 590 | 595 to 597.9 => 5.8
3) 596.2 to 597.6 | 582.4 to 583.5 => 5.0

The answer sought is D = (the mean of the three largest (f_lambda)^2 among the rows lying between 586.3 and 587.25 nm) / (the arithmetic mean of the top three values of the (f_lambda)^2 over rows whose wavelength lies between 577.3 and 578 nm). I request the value 0.96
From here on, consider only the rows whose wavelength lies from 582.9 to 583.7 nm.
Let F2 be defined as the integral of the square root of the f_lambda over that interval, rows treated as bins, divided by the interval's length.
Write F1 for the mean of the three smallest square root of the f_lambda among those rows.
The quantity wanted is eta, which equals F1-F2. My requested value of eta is -0.009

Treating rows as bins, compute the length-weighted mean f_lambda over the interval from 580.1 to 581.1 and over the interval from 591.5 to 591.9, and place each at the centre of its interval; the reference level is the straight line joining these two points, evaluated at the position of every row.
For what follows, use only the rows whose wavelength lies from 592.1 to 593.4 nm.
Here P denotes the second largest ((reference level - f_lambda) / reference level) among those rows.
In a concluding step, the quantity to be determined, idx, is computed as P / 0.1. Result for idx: 0.5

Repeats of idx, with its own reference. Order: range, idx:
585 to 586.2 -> 0.1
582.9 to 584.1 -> -0.2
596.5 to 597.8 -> -0.1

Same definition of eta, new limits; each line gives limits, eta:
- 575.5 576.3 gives 0.000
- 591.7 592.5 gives -0.022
